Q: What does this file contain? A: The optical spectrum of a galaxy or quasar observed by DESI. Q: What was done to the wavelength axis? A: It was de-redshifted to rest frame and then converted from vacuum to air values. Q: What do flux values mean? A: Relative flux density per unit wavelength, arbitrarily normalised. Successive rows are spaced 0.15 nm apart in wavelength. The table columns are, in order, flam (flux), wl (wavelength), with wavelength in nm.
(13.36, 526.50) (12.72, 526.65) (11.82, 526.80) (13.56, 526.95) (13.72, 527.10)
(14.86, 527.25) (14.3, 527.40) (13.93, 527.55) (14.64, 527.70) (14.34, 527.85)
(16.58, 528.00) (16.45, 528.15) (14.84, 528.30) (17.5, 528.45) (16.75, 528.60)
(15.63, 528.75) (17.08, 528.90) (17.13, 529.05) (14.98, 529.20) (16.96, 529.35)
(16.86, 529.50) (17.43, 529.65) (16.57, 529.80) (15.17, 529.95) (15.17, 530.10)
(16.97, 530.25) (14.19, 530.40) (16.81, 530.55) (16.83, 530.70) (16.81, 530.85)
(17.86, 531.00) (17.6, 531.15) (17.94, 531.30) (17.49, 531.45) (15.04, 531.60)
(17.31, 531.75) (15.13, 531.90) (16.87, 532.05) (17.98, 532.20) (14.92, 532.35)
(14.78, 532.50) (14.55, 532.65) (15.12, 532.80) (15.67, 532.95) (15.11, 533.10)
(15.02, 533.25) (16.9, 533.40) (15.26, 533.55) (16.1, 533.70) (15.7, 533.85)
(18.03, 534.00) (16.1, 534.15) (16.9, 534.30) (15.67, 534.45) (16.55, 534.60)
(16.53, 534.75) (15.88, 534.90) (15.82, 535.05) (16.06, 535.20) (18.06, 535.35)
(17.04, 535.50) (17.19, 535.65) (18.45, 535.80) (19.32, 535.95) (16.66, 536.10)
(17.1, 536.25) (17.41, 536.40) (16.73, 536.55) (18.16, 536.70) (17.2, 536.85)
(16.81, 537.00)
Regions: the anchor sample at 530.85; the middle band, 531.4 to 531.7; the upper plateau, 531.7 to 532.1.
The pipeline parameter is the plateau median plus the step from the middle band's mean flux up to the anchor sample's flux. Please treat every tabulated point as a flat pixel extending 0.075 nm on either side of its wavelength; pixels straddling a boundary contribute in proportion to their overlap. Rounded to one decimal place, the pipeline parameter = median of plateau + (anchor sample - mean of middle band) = 17.4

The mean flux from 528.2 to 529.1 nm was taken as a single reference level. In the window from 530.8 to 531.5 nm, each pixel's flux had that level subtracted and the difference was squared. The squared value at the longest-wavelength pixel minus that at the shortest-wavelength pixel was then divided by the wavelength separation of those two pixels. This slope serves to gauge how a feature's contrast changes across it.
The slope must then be 1.5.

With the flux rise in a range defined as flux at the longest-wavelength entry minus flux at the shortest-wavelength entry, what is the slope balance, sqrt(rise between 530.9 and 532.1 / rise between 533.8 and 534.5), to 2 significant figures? 5.7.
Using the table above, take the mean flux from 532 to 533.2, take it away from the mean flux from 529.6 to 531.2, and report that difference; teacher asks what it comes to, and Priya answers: 0.9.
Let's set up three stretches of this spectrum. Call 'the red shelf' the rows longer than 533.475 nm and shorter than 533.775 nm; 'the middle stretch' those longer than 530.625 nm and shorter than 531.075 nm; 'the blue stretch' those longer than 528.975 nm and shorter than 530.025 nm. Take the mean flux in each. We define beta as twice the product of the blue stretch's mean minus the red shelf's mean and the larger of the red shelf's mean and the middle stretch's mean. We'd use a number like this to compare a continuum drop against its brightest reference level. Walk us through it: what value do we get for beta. 26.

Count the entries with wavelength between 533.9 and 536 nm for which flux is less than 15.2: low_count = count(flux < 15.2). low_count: 0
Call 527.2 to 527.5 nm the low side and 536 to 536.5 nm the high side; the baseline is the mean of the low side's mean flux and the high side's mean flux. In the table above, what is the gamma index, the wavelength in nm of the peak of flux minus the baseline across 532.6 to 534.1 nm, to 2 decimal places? 534.00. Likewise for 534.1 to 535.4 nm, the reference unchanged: 535.35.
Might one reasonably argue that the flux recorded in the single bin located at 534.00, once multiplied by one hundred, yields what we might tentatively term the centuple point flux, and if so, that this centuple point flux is 1803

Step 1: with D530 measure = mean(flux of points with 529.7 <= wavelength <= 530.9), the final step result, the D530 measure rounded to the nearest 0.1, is 16.1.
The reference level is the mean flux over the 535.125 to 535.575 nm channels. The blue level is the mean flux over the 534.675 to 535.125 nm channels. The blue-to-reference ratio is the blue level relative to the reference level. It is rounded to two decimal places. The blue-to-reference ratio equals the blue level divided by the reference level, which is 0.94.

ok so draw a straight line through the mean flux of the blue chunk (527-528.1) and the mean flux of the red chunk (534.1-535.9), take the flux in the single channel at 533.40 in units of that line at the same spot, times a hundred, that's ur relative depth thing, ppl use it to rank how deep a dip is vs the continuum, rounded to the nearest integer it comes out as 104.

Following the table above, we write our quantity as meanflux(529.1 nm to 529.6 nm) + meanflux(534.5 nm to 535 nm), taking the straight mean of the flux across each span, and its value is 32.6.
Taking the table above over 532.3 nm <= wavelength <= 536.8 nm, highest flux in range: 19.32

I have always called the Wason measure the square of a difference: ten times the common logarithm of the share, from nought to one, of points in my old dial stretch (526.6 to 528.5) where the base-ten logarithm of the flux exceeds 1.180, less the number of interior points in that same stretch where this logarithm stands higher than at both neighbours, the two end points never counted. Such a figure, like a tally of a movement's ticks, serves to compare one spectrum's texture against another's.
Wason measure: 88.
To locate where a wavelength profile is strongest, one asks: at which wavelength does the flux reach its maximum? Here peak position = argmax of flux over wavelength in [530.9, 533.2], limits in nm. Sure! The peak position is 532.20 nm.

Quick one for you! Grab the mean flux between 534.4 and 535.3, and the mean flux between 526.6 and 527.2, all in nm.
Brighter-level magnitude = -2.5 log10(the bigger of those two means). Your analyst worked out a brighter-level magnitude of -3.02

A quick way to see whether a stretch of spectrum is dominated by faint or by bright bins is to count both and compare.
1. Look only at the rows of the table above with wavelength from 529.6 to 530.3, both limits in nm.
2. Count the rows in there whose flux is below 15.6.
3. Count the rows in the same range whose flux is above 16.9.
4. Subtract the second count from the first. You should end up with 0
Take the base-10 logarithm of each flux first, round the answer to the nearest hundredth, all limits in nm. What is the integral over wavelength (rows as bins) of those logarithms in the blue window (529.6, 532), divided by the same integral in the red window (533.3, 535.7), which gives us 1.00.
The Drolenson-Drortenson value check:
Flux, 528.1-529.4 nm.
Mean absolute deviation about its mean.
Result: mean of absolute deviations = 0.81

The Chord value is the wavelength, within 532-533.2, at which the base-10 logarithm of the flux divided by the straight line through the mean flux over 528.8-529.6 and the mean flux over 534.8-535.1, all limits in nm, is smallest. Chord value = 532.65 nm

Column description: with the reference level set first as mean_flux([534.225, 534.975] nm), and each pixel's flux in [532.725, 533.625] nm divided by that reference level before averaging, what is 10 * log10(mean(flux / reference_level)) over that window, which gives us -0.2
